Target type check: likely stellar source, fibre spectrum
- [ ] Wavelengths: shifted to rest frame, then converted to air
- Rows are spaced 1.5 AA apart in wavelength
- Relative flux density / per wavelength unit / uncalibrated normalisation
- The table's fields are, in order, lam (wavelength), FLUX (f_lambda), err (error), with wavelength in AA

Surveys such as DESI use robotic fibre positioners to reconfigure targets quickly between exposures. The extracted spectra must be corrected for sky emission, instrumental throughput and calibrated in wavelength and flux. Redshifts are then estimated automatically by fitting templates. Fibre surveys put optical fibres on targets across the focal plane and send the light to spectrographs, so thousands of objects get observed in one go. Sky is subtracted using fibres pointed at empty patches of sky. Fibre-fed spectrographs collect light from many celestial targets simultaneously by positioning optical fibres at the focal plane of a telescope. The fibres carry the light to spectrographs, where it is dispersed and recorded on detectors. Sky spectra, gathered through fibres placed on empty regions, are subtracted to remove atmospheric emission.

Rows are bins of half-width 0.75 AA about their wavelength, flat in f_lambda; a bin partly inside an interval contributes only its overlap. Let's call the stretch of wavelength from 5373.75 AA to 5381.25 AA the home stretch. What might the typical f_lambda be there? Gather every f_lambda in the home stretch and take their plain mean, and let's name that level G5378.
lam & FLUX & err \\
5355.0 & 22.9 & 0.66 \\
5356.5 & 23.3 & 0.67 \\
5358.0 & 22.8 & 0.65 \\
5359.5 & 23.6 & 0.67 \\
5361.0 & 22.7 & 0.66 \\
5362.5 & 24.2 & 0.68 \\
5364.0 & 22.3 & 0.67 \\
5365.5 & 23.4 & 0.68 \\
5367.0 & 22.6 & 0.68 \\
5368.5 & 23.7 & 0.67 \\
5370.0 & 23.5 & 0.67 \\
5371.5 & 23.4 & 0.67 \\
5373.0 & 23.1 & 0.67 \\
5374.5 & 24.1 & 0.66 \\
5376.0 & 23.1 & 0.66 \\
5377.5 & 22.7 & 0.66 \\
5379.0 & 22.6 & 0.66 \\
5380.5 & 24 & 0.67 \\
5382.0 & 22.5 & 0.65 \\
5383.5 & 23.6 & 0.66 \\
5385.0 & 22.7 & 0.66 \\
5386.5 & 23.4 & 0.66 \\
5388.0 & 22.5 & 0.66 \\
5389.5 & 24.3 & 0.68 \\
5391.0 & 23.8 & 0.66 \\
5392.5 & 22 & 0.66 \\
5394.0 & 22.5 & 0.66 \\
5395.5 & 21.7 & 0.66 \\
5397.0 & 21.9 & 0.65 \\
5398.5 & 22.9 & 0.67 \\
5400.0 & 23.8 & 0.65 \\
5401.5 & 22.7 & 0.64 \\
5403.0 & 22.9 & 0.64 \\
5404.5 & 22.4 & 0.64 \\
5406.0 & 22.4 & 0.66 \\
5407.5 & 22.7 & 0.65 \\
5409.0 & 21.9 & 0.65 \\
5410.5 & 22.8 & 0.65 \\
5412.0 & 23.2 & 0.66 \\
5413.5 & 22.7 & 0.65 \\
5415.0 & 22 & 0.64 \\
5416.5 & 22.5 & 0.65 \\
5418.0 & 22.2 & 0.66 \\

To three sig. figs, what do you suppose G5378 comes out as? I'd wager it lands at 23.3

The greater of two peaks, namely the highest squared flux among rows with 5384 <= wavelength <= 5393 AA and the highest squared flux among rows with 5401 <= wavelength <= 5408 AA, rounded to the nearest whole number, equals 590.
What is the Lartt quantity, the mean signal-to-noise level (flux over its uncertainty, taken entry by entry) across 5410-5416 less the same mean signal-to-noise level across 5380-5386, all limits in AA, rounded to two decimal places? -0.27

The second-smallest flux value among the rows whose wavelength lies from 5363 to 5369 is 22.6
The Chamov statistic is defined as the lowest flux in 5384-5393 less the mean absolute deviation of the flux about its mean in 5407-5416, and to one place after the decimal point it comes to 21.6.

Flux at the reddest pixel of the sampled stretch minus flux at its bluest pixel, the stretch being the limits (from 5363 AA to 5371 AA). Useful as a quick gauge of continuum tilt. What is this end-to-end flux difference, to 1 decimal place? 1.2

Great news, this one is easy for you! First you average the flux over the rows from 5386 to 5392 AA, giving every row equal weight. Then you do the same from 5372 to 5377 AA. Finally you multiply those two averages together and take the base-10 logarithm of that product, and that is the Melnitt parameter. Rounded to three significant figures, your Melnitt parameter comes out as 2.74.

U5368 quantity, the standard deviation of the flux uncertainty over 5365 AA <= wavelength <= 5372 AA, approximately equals 0.005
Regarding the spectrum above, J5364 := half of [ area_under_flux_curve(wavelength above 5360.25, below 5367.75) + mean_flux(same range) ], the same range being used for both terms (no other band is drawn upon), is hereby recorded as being 97.9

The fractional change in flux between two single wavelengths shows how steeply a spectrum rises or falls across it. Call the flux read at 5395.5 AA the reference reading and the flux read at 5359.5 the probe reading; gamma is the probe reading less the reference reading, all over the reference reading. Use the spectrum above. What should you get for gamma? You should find 0.0876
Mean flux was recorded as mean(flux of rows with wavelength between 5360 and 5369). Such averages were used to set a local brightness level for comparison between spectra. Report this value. 23.1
